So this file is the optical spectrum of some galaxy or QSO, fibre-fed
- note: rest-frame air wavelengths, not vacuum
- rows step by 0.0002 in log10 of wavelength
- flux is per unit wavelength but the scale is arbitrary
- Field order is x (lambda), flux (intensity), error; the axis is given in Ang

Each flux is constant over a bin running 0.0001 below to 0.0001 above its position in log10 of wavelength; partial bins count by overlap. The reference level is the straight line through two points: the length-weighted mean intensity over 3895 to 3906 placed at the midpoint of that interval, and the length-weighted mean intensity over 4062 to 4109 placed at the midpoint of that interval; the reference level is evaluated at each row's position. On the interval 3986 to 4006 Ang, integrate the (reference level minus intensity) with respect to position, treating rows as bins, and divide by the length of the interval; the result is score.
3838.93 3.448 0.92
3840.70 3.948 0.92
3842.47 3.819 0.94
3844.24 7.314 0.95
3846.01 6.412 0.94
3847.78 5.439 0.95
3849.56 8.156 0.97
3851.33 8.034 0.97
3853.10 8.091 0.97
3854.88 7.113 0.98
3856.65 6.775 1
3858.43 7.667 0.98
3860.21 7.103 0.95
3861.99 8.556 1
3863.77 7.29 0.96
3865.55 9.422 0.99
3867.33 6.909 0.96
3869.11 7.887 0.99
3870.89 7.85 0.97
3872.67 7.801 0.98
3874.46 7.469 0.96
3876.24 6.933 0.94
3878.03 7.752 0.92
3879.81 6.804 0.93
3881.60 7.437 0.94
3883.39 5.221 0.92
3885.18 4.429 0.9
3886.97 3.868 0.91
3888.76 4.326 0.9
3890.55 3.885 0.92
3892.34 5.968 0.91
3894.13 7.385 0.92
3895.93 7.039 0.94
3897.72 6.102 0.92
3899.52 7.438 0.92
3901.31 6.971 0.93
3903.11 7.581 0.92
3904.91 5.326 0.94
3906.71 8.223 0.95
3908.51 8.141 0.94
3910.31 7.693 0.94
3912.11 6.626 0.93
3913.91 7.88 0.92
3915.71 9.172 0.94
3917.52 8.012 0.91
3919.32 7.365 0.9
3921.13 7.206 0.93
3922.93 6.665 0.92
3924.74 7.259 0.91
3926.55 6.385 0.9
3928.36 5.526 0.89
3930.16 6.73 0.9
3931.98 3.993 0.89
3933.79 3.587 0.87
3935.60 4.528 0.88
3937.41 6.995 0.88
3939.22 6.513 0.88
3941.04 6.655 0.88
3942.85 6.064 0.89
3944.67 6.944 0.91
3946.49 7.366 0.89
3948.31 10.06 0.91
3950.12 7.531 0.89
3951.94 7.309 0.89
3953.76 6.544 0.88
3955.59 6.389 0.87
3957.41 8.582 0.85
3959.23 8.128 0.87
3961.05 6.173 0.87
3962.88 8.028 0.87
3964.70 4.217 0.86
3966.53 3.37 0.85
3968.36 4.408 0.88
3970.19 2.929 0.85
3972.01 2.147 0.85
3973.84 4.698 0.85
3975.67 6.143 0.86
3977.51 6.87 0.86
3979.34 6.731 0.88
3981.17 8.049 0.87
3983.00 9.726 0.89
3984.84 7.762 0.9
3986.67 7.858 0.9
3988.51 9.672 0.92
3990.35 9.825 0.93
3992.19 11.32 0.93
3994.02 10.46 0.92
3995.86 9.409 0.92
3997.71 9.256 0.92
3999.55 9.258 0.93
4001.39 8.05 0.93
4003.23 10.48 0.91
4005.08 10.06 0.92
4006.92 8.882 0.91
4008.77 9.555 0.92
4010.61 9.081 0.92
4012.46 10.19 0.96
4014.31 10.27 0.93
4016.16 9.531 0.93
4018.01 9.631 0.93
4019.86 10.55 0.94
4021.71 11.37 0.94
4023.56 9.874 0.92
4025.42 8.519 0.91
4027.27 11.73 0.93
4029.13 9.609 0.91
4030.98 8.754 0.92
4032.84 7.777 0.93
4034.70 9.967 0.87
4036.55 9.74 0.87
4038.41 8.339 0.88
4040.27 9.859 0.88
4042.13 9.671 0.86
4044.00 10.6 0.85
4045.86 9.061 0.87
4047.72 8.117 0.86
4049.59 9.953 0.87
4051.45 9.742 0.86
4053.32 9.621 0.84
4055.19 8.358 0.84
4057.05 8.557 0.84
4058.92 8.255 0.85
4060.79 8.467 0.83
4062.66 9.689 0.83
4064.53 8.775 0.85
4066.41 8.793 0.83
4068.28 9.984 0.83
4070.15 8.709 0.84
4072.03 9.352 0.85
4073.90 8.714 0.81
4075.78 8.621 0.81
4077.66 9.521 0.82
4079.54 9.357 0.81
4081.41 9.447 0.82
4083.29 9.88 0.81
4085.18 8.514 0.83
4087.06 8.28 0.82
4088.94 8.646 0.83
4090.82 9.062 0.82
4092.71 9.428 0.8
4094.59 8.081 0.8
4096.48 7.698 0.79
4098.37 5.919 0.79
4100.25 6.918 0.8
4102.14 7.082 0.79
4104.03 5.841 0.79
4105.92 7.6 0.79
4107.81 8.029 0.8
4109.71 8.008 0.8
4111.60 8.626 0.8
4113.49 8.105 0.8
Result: -2.0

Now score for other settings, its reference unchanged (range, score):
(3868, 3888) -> -0.1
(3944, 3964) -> -0.3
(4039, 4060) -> -1.1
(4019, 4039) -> -1.7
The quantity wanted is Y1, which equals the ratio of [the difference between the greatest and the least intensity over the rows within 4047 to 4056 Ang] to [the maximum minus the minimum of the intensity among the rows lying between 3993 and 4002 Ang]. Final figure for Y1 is 0.8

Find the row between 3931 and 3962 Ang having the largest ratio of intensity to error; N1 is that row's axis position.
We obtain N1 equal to 3948.31 Ang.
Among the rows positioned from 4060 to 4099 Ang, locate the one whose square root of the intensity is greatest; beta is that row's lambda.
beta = 4068.28 Ang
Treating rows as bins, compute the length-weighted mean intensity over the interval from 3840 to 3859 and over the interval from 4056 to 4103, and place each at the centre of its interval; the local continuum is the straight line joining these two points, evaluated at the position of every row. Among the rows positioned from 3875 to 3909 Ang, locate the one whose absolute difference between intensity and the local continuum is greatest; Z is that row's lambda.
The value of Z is 3890.55 Ang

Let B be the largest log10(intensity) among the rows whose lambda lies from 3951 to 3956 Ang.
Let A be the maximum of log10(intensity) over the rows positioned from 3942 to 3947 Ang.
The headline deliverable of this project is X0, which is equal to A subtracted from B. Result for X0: -0.003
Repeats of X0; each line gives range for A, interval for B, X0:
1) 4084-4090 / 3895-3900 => -0.065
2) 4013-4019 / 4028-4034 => -0.029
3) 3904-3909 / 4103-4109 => -0.010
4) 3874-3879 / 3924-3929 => -0.029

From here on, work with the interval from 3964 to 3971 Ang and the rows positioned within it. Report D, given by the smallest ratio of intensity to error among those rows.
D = 3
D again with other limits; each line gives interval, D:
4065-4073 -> 10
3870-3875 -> 8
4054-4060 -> 10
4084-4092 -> 10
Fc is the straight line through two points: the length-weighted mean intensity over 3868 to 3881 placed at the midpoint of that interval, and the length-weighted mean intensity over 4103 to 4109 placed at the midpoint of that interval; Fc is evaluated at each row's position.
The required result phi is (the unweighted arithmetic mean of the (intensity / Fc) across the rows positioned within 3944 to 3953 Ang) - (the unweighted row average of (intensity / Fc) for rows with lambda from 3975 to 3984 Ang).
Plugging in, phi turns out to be 0.04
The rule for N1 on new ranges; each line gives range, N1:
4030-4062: 4044.00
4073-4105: 4083.29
